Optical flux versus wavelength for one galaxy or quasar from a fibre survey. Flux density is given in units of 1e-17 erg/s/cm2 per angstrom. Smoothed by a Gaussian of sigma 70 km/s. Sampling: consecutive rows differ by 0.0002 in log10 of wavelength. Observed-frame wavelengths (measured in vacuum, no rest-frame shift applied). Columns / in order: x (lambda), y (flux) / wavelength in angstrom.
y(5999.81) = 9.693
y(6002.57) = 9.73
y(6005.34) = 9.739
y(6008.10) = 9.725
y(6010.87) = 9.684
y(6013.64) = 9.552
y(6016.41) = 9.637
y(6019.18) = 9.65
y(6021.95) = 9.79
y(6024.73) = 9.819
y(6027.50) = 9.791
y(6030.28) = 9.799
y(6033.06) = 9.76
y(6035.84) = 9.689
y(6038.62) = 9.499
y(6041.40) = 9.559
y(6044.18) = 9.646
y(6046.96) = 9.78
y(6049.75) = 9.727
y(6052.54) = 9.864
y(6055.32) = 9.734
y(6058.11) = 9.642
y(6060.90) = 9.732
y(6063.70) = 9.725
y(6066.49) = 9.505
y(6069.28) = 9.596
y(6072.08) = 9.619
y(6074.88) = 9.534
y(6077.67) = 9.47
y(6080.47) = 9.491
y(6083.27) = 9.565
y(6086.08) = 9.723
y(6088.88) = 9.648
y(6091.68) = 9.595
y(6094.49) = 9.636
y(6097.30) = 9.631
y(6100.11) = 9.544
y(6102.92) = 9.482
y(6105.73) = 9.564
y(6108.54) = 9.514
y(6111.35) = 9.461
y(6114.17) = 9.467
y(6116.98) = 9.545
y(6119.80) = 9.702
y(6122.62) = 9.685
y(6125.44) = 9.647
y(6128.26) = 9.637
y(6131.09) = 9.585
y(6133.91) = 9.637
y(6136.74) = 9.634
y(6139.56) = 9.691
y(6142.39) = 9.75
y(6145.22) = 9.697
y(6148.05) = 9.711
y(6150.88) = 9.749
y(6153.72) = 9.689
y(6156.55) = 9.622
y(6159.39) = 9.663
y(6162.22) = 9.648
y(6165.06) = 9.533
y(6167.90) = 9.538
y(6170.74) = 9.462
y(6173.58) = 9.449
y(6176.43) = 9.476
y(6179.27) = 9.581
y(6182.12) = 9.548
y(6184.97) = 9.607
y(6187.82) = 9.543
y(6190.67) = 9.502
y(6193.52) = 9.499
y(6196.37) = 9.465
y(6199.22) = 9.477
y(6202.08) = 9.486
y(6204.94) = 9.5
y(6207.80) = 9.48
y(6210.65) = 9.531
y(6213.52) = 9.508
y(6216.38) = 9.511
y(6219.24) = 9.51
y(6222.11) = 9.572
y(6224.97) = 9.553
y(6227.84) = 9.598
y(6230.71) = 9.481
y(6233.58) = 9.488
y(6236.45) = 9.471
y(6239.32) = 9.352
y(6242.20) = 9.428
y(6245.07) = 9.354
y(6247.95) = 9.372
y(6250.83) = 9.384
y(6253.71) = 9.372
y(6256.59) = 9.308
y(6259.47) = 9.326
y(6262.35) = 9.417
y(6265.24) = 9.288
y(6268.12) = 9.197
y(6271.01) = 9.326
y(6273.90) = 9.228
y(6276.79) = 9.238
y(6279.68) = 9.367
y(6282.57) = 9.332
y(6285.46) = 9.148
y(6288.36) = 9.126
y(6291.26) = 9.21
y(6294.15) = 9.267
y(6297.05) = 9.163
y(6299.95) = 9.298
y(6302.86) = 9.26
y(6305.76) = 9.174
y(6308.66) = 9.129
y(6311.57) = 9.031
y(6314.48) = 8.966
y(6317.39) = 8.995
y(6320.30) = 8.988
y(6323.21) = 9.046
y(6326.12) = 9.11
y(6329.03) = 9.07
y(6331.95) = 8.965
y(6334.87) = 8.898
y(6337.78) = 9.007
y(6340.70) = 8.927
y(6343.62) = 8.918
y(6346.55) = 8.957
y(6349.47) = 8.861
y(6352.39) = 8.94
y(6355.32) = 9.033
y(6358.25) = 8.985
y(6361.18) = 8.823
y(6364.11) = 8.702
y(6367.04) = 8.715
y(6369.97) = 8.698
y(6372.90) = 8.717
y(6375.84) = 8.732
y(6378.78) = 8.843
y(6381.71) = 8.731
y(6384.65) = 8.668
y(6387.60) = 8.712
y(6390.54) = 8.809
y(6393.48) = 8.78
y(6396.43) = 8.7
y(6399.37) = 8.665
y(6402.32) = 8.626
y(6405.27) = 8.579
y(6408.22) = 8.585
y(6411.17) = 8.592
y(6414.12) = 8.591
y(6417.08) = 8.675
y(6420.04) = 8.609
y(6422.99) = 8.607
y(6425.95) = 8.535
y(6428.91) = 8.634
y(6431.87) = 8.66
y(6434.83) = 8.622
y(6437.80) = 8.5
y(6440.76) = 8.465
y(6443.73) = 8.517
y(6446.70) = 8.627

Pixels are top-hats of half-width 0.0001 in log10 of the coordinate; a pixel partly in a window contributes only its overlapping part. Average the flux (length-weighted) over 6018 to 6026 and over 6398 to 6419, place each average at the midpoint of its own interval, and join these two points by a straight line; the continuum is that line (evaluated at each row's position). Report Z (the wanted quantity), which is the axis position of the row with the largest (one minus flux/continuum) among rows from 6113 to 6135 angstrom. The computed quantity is 6114.17 angstrom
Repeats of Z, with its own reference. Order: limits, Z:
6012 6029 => 6013.64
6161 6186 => 6173.58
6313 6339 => 6334.87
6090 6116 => 6102.92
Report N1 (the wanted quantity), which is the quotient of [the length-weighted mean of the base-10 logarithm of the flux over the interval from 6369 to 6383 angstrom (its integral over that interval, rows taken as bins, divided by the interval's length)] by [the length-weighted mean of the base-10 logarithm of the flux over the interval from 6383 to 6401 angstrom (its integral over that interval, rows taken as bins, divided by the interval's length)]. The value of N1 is 1.00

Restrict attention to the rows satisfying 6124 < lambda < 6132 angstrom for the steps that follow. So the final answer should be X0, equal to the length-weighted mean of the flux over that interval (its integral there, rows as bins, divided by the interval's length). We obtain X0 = 9.62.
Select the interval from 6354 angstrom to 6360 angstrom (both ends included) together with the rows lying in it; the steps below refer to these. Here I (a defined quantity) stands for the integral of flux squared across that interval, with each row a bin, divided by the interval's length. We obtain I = 81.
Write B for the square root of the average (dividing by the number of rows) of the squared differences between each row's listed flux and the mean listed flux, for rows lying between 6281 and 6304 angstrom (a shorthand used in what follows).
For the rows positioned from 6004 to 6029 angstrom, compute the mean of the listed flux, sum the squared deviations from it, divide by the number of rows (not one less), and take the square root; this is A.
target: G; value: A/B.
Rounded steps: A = 0.08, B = 0.070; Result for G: 1.17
